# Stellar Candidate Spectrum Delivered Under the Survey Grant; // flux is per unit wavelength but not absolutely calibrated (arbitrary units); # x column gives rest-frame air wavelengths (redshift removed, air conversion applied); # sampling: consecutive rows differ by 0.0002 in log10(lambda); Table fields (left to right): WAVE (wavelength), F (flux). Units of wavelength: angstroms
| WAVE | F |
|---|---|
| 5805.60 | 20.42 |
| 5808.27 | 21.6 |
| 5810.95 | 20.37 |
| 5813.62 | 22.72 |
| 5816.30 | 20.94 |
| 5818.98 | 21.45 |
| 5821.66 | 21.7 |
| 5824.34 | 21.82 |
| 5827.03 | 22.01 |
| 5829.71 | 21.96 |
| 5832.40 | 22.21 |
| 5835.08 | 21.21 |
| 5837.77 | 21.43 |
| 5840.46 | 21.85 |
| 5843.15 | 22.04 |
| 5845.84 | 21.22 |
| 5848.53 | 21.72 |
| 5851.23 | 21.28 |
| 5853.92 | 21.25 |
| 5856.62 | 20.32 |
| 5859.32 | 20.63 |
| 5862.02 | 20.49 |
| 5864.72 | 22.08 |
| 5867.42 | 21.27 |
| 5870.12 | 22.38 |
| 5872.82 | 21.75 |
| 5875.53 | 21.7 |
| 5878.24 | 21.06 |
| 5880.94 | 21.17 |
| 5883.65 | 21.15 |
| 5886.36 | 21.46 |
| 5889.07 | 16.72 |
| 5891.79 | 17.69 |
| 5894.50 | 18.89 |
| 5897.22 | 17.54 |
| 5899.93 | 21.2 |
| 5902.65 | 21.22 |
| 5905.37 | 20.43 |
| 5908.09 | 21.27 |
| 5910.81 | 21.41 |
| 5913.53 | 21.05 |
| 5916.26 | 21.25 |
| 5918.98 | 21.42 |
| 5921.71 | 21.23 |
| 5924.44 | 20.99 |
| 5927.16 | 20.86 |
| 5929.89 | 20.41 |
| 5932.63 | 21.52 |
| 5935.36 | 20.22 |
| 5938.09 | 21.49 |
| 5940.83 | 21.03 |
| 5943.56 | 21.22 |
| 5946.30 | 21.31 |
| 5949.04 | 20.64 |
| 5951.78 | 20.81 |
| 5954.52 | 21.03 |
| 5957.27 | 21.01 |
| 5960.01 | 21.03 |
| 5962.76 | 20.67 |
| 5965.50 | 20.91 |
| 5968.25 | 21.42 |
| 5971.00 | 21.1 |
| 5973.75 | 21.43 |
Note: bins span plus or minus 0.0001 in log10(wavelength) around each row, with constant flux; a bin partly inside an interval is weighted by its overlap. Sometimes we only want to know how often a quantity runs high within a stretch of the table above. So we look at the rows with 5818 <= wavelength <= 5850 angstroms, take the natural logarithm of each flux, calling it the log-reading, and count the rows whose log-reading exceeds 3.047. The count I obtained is 12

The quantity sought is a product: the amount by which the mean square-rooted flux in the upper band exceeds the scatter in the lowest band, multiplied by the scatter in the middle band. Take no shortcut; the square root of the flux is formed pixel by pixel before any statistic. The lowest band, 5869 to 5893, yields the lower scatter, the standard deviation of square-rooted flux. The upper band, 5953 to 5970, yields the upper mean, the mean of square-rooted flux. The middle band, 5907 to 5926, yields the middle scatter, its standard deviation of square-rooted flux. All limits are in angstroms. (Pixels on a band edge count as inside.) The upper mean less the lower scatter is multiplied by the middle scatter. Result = 0.1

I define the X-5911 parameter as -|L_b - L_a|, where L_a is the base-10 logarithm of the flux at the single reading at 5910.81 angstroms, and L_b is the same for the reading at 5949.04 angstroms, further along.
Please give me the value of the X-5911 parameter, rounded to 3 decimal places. -0.016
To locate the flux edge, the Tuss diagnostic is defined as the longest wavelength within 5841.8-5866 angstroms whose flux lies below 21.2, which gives 5862.02 angstroms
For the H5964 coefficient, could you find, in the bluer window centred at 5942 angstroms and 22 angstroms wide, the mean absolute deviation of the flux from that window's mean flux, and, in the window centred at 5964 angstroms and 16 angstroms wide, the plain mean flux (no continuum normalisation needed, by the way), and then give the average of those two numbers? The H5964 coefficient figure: 10.7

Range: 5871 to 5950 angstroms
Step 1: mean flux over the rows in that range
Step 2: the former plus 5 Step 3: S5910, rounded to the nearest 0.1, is 25.7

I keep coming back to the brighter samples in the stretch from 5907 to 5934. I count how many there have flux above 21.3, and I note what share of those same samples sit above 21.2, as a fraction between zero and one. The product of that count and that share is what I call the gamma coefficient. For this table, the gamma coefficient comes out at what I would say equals 1.8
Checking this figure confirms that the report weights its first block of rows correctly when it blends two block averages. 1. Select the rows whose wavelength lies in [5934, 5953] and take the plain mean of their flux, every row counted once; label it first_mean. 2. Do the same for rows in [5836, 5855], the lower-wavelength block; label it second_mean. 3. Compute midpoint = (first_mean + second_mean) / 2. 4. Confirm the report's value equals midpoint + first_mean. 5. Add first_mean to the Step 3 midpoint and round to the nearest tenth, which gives 42.2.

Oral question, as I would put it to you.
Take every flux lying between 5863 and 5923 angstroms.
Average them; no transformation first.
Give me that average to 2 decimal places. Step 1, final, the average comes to 20.70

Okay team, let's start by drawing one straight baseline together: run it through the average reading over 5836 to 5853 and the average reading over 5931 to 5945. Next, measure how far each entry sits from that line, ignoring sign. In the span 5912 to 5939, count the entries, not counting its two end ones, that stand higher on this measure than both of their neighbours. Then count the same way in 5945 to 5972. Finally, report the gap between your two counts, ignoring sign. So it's 0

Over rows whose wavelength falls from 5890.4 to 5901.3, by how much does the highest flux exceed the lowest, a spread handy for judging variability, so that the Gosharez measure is 3.7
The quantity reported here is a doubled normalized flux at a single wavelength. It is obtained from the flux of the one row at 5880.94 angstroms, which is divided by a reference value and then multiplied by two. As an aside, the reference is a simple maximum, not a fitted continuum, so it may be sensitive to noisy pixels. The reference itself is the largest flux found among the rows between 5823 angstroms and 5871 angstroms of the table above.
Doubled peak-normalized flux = 1.89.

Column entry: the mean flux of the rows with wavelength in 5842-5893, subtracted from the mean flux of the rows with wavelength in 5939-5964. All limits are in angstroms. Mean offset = 0.06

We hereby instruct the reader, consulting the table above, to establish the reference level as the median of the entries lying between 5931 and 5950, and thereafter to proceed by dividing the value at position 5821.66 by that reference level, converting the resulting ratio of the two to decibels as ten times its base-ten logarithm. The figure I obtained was 0.10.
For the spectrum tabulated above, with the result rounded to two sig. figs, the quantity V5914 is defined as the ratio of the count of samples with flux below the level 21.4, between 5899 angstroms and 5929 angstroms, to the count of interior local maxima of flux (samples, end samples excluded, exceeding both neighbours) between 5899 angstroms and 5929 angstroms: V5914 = 3.0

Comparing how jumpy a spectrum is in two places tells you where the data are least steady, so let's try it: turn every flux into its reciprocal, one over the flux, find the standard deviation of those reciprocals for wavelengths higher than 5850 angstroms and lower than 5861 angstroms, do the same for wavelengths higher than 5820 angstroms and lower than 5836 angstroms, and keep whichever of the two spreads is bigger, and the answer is 0.001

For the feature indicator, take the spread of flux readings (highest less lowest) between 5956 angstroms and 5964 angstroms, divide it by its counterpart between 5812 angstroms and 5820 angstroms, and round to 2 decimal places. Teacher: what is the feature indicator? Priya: 0.20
